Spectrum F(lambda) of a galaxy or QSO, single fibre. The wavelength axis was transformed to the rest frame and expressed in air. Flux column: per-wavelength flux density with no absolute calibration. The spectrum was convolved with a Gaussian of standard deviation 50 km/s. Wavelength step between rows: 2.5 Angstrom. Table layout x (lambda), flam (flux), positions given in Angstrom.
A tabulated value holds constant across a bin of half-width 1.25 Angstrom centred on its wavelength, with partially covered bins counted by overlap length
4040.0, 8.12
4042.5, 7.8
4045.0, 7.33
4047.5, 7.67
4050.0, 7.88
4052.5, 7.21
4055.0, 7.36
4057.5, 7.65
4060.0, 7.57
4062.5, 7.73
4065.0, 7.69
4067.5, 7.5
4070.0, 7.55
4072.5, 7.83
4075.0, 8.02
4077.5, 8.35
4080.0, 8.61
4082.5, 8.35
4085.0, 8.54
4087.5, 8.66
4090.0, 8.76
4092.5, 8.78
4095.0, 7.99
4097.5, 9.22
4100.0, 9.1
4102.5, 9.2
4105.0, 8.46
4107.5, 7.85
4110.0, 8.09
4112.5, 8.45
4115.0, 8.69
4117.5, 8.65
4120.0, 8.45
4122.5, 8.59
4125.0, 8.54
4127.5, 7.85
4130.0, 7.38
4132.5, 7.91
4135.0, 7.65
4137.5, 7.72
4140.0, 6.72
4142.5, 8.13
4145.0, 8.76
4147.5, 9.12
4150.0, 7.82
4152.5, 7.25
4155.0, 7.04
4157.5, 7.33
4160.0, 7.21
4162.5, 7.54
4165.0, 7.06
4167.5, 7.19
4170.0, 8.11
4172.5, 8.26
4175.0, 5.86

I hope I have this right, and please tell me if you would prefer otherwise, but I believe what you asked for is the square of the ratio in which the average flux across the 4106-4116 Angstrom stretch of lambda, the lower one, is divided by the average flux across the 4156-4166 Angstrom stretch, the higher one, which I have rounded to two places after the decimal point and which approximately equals 1.29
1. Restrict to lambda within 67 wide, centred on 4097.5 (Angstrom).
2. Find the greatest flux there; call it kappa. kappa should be 9.22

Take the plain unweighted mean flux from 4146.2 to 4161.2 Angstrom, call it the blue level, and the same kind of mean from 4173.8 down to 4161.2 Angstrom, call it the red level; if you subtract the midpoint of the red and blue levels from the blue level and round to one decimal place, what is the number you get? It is 0.0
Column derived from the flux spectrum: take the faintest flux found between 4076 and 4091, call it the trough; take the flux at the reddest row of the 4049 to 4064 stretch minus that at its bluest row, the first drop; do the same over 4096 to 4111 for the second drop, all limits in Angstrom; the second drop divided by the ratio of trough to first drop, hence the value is 0.020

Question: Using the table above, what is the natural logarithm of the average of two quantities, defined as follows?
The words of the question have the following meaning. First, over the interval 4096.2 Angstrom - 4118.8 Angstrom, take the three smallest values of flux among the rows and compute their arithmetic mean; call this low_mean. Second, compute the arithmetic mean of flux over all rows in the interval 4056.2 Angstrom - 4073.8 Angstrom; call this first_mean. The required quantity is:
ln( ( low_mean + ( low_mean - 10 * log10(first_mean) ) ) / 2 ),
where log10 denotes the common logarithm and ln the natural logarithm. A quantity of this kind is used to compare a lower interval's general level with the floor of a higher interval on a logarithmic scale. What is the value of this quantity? 1.31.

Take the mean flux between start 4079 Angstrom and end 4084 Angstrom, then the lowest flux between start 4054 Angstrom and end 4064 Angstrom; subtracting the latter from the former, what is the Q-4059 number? 1.1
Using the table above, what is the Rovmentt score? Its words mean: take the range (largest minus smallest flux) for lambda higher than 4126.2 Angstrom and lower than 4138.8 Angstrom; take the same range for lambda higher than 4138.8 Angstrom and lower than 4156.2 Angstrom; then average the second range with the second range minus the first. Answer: 2.1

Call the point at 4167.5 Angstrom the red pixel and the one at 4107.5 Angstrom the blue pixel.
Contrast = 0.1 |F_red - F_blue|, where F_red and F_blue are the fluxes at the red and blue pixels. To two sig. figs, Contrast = 0.066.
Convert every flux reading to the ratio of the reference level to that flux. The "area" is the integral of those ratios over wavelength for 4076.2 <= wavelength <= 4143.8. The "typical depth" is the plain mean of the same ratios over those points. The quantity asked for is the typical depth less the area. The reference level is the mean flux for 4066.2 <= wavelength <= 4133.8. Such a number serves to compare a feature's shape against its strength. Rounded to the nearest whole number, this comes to -67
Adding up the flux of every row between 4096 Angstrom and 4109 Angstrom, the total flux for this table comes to 44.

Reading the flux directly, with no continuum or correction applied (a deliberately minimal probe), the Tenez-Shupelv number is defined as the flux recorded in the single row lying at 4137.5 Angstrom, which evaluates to 7.72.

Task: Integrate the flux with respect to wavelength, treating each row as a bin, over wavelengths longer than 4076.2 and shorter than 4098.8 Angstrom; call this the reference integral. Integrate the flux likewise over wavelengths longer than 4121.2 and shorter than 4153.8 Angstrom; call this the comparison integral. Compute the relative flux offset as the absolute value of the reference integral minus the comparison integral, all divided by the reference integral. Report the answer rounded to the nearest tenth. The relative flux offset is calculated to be 0.3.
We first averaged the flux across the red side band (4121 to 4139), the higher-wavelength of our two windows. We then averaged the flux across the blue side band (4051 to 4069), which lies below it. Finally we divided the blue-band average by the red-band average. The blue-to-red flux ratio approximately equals 0.95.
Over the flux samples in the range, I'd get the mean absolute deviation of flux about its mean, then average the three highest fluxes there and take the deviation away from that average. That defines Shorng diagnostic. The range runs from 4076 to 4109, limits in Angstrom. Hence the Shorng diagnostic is 8.85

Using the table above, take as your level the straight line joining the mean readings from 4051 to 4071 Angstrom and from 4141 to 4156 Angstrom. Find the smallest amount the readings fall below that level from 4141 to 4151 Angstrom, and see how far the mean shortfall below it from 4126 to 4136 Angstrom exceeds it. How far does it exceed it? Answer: 1.3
